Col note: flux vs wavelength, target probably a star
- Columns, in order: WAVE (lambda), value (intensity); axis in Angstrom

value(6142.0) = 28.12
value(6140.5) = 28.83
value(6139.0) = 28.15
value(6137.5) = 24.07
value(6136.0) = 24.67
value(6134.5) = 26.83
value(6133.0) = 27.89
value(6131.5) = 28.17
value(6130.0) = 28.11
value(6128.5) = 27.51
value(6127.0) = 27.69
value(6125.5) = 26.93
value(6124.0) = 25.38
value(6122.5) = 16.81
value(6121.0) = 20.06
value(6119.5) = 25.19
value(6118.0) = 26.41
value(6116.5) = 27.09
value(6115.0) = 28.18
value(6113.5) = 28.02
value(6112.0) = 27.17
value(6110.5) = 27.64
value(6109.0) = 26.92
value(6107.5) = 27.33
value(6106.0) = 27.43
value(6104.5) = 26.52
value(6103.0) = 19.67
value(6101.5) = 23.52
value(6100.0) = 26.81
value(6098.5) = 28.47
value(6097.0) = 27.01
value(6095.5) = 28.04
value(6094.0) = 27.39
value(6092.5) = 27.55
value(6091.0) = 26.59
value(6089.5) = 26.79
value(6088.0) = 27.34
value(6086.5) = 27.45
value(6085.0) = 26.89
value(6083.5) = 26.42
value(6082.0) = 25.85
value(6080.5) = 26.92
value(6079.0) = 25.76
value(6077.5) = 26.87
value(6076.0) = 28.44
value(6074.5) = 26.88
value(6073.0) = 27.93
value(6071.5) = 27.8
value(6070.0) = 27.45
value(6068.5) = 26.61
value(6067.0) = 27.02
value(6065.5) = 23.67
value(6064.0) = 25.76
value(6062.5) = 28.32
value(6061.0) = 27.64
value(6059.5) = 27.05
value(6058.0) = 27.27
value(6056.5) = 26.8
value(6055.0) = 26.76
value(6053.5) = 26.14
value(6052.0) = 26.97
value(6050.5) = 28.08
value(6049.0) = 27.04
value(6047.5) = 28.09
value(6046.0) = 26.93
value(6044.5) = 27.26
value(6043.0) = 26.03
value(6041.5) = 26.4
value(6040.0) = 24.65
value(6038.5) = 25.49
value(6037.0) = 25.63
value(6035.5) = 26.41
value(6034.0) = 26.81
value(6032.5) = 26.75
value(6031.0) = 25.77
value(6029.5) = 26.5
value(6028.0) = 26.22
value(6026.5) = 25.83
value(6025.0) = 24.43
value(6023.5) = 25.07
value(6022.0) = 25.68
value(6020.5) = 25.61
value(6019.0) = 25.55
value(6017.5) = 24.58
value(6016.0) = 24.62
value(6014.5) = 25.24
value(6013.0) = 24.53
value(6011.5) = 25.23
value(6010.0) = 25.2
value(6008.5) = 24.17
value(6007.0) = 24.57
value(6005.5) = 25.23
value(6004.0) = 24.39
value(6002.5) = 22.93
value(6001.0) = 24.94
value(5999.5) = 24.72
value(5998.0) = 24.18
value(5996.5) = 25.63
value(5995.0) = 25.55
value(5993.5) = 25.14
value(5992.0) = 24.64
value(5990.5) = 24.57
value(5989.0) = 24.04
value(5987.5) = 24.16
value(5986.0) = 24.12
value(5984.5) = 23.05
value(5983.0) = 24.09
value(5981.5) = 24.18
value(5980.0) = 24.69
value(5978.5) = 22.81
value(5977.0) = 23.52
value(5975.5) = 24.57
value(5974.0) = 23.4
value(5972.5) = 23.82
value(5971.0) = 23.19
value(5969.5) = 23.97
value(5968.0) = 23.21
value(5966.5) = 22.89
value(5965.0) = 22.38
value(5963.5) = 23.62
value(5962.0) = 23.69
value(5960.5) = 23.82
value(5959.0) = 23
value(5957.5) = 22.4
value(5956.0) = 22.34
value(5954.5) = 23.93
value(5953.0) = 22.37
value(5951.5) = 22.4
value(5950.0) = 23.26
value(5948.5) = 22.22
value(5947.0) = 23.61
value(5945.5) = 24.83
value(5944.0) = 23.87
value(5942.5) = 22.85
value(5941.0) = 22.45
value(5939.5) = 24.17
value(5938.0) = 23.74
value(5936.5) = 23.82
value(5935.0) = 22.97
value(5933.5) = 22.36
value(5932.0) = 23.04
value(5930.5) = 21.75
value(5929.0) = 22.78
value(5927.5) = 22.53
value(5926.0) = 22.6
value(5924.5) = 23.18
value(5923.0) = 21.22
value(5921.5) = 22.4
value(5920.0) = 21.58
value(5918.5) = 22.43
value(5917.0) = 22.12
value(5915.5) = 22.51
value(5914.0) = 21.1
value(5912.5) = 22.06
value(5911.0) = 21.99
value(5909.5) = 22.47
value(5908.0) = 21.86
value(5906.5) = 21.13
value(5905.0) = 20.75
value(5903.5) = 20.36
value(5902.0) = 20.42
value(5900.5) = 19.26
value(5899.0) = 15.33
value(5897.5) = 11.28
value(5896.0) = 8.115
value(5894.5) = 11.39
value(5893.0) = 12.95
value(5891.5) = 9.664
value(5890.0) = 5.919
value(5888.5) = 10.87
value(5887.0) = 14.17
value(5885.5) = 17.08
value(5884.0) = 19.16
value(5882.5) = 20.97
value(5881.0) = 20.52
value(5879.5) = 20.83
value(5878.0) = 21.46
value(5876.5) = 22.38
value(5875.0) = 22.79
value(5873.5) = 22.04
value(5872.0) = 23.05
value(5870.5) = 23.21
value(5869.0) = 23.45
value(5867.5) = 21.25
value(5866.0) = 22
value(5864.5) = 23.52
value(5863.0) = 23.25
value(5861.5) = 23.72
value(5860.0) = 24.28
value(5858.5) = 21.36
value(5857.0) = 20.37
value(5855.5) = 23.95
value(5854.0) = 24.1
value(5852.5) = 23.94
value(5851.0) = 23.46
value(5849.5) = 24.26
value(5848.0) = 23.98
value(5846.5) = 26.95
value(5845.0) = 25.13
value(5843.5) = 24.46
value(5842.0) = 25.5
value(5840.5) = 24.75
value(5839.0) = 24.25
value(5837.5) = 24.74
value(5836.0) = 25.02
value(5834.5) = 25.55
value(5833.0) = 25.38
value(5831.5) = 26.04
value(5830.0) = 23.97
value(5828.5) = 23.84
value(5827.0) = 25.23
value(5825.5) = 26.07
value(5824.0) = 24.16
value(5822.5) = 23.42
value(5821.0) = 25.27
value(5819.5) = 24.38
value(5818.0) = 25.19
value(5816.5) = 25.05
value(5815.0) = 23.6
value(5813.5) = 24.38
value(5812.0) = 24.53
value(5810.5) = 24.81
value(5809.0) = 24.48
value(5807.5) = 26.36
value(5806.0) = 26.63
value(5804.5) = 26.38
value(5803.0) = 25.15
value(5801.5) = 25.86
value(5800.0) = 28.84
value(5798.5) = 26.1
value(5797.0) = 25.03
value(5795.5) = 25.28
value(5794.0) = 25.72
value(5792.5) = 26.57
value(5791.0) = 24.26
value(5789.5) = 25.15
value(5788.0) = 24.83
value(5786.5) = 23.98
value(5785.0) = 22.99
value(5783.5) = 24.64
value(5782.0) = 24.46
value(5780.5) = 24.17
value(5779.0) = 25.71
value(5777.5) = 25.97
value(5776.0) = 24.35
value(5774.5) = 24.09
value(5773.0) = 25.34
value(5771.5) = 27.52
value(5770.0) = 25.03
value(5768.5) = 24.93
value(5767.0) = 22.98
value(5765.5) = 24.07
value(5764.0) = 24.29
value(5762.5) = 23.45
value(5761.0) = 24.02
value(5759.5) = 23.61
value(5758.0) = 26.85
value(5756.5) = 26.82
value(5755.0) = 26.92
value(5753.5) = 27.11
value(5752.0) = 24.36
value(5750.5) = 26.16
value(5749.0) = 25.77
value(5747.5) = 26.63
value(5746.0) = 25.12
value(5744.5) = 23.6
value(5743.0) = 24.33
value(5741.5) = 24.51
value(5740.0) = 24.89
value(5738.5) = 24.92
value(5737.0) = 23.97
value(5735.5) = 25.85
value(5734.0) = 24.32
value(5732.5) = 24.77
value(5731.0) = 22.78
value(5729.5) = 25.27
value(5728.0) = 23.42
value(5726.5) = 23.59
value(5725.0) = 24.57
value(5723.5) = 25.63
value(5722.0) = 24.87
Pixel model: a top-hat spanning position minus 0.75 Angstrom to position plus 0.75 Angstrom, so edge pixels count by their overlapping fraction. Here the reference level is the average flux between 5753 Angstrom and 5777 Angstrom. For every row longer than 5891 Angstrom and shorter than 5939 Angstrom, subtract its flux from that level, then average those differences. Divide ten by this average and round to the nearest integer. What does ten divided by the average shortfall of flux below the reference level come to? 2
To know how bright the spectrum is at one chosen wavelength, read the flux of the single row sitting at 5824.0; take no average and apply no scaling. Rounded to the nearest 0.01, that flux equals 24.16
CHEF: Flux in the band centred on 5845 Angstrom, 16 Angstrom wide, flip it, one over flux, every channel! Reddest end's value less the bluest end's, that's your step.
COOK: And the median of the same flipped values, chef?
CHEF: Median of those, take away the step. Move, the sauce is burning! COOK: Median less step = 0.040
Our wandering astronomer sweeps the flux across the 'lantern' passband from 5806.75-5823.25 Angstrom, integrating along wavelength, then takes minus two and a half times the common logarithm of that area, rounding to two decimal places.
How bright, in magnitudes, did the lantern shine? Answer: -6.52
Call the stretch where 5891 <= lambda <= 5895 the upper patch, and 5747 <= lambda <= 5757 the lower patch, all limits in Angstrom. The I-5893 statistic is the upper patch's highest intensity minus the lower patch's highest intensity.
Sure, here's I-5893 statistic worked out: -14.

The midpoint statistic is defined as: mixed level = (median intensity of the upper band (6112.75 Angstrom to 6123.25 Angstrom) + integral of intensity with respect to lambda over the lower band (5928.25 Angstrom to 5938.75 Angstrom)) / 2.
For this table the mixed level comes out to 134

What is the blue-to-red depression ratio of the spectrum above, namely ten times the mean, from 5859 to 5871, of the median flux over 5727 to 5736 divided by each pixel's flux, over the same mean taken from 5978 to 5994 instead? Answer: 10.5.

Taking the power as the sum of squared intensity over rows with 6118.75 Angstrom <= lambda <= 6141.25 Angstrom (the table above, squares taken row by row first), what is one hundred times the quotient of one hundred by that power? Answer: 1.0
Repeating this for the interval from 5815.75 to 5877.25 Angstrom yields 0.4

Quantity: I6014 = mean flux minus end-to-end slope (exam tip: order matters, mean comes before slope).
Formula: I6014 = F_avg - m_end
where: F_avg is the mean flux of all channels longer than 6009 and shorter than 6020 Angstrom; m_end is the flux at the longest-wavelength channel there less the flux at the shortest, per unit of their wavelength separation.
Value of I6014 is 25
